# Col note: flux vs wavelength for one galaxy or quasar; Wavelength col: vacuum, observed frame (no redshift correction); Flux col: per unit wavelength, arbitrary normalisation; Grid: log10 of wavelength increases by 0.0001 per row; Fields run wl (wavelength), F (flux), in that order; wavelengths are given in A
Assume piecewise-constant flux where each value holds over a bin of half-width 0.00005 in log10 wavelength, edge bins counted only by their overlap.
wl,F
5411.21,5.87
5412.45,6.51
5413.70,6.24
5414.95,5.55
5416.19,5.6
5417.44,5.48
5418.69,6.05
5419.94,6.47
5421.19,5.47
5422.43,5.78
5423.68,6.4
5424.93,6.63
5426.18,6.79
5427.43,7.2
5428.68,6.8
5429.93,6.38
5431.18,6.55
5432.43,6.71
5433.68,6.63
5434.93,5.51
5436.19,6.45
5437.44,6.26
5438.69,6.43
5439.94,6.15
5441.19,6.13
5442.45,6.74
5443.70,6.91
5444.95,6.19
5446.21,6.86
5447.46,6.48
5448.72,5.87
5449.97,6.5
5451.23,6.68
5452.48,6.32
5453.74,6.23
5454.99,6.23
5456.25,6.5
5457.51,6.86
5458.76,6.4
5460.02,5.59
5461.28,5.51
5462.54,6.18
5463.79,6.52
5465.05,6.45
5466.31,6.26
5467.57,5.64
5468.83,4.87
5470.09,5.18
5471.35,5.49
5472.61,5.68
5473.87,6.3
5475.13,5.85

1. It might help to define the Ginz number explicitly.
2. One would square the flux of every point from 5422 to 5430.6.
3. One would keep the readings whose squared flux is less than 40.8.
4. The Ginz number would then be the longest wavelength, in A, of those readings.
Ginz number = 5429.93 A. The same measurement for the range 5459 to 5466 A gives 5462.54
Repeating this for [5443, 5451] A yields 5448.72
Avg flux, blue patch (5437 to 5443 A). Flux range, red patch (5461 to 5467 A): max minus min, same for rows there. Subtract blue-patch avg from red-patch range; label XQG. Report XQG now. -5.33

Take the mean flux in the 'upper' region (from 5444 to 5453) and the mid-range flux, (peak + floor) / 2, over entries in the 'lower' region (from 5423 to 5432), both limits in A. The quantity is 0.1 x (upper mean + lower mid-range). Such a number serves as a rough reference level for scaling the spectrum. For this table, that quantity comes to 1.32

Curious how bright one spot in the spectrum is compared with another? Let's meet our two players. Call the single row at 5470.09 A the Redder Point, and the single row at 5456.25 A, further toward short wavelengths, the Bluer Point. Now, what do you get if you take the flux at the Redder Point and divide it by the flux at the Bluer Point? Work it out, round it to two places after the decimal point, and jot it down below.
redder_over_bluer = 0.80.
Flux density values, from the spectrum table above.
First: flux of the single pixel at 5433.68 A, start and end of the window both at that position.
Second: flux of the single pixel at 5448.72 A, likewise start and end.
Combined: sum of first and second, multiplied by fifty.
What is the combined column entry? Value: 625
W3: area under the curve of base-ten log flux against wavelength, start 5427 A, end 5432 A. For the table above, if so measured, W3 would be 4.1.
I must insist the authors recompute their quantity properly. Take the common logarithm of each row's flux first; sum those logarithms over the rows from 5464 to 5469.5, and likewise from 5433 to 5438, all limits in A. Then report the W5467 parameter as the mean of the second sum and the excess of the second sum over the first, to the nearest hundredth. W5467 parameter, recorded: 1.65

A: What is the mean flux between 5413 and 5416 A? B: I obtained 5.9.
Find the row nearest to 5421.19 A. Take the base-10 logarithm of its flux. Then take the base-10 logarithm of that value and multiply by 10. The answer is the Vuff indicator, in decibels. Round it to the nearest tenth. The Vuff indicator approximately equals -1.3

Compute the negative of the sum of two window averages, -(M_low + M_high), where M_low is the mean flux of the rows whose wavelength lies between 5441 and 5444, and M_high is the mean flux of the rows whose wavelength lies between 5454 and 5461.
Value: -12.9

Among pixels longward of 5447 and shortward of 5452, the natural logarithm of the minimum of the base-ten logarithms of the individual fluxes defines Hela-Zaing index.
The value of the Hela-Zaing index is -0.26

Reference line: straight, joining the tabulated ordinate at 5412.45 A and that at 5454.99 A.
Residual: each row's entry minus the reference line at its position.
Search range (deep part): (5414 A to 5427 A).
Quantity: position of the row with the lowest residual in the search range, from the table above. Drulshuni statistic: 5417.44 A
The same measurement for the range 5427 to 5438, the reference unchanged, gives 5434.93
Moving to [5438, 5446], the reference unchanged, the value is 5441.19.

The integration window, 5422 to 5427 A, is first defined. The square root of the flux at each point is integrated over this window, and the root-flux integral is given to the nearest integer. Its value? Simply 13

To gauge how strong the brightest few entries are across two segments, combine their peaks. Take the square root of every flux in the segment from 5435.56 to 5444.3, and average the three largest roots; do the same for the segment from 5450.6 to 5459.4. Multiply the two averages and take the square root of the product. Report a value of 2.59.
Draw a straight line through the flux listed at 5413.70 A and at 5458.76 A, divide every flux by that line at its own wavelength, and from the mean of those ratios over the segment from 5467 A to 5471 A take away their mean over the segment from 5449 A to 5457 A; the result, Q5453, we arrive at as -0.19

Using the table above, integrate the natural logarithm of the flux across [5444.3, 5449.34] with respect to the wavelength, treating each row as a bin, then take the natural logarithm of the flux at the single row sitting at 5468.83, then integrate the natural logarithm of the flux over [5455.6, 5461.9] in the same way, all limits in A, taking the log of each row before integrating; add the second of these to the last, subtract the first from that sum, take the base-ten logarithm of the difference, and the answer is 0.57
